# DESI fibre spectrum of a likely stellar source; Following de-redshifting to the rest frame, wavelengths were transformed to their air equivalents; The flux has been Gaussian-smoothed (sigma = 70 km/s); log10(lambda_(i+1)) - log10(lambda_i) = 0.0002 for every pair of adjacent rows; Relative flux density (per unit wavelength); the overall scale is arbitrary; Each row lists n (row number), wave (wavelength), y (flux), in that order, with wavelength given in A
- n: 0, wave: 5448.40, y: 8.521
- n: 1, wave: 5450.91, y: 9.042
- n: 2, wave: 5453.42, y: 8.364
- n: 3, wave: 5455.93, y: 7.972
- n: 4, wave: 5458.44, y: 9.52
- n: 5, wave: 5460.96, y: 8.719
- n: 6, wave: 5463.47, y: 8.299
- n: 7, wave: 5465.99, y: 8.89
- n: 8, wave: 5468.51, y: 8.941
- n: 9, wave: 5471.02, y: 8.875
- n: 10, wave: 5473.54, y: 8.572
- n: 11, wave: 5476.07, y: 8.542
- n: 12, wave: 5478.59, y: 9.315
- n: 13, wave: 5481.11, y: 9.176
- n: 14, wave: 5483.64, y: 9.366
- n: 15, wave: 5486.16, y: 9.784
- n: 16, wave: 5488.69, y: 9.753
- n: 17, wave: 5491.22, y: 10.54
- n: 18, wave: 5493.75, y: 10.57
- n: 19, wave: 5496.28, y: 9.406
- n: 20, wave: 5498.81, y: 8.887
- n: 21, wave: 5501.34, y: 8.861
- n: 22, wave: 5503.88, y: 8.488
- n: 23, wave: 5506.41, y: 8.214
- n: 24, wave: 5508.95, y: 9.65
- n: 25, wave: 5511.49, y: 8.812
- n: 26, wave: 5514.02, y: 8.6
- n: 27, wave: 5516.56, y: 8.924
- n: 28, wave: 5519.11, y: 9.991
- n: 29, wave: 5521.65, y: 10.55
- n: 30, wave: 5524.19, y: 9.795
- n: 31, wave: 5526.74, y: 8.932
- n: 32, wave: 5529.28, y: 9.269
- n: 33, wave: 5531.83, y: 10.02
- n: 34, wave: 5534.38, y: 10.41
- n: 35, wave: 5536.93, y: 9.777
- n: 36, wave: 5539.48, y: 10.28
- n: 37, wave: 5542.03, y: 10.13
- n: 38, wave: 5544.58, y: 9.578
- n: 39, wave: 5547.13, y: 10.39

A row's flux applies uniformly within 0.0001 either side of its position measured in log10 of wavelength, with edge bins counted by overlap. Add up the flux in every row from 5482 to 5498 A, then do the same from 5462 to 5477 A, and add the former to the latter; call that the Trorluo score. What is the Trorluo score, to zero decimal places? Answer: 112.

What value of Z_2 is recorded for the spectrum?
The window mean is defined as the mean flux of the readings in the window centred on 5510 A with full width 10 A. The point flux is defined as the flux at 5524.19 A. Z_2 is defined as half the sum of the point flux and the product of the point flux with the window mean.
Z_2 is 48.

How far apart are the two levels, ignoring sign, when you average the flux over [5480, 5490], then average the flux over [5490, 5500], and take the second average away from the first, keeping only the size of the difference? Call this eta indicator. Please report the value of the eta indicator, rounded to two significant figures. 0.33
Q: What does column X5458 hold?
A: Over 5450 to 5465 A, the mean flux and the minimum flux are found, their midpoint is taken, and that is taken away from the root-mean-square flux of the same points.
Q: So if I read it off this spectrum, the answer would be 0.36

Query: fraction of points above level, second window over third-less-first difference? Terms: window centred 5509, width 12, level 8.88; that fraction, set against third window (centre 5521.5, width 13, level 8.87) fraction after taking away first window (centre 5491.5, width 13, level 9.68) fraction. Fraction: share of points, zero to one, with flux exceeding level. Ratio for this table 1.0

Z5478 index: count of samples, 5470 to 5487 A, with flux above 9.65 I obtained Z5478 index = 1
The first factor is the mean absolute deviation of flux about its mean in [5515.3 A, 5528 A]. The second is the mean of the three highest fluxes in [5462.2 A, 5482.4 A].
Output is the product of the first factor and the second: 5.2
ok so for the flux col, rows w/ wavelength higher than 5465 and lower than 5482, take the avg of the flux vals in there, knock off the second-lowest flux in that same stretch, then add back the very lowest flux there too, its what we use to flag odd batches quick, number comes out 8.87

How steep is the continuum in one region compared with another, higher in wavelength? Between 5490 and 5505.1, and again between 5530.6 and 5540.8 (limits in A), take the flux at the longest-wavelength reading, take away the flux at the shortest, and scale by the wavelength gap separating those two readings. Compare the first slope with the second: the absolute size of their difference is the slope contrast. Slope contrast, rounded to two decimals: 0.20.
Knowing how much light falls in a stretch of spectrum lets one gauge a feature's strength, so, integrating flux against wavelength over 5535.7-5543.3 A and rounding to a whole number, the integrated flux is 77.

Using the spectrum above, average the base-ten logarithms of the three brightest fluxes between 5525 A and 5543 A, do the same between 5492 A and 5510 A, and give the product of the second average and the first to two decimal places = 1.01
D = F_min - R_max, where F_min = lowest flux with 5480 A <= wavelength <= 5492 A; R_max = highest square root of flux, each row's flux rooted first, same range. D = 5.9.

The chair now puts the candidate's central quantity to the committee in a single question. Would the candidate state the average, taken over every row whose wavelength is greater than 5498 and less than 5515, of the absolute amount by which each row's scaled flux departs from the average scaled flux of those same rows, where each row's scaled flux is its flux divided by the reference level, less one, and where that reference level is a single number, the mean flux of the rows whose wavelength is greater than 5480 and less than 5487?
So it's 0.032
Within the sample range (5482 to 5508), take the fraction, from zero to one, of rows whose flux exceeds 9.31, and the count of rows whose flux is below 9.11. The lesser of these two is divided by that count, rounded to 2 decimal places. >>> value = 0.15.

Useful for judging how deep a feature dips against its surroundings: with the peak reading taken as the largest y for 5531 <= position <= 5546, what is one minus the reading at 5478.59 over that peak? 0.105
